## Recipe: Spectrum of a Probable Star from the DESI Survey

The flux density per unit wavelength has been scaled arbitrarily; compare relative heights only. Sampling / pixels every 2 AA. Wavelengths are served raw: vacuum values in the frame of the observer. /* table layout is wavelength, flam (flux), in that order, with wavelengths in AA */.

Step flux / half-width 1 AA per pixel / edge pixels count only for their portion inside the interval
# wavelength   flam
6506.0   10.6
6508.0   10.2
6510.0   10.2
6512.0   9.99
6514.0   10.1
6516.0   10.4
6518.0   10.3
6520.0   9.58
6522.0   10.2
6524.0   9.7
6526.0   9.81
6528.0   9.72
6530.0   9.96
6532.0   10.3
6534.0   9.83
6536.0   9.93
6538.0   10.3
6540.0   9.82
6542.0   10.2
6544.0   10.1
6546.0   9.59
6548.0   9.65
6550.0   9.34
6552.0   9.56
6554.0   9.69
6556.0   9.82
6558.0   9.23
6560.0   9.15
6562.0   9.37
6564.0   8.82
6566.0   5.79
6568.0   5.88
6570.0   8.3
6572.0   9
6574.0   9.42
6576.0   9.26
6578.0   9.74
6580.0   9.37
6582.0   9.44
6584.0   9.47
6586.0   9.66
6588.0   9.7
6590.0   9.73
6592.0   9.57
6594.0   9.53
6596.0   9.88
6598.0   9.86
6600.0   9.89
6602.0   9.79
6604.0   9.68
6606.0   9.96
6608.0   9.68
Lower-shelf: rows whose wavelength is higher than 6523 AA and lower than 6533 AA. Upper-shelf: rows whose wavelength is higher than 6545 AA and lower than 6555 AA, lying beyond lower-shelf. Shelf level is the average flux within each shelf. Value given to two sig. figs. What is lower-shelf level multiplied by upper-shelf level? 95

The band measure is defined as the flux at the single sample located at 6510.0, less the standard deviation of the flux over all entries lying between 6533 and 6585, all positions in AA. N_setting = 9.1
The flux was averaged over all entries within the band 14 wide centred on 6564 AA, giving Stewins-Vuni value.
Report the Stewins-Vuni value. 8.1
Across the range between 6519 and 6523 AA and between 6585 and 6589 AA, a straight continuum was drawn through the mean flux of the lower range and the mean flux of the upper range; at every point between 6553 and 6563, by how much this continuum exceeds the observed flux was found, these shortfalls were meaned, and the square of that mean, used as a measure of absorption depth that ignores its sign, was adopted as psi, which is 0.10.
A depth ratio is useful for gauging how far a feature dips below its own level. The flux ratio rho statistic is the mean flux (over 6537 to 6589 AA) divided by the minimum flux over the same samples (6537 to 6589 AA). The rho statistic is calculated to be 1.59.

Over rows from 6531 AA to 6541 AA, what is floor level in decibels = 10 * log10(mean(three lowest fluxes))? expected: 9.94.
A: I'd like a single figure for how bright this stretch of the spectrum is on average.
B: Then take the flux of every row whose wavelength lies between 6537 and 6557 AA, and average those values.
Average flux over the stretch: 9.8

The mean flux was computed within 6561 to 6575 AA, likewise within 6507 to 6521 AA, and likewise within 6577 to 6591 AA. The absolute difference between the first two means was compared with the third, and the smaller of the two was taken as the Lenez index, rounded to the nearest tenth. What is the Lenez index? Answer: 2.0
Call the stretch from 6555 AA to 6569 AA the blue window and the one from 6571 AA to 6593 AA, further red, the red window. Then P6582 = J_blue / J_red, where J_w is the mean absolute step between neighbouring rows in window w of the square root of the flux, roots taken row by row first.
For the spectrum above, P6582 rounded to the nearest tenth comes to 4.3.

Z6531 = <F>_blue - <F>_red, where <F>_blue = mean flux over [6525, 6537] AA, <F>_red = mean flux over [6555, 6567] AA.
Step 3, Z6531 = 1.2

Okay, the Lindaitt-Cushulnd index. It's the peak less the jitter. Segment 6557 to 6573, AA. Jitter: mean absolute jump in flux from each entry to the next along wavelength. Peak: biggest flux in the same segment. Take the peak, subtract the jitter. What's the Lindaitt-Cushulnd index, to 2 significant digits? 8.4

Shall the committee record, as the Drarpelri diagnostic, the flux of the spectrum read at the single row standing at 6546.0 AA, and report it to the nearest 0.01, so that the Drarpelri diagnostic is 9.59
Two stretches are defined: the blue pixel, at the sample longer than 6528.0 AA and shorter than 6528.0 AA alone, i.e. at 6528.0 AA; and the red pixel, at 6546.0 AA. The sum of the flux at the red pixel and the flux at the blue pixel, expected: 19.3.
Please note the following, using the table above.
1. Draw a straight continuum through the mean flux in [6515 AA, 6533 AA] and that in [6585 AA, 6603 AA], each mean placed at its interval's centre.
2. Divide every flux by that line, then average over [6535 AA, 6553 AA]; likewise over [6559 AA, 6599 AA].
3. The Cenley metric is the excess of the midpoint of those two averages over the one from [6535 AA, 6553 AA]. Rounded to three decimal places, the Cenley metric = -0.033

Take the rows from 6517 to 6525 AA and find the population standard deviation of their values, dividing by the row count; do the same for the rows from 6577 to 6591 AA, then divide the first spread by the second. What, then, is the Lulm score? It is 2.2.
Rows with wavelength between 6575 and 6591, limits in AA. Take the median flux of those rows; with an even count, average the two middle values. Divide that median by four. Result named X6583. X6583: 2.39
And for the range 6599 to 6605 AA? 2.45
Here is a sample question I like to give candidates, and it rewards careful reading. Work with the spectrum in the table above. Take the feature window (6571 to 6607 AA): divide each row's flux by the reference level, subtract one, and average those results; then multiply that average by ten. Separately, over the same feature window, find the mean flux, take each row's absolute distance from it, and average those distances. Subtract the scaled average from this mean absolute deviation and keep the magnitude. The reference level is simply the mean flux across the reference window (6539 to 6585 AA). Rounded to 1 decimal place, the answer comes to 0.3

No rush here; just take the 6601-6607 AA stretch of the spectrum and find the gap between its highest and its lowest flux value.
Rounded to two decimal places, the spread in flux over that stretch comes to 0.28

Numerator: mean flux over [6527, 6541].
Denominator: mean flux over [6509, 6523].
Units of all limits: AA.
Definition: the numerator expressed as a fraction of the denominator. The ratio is 0.99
